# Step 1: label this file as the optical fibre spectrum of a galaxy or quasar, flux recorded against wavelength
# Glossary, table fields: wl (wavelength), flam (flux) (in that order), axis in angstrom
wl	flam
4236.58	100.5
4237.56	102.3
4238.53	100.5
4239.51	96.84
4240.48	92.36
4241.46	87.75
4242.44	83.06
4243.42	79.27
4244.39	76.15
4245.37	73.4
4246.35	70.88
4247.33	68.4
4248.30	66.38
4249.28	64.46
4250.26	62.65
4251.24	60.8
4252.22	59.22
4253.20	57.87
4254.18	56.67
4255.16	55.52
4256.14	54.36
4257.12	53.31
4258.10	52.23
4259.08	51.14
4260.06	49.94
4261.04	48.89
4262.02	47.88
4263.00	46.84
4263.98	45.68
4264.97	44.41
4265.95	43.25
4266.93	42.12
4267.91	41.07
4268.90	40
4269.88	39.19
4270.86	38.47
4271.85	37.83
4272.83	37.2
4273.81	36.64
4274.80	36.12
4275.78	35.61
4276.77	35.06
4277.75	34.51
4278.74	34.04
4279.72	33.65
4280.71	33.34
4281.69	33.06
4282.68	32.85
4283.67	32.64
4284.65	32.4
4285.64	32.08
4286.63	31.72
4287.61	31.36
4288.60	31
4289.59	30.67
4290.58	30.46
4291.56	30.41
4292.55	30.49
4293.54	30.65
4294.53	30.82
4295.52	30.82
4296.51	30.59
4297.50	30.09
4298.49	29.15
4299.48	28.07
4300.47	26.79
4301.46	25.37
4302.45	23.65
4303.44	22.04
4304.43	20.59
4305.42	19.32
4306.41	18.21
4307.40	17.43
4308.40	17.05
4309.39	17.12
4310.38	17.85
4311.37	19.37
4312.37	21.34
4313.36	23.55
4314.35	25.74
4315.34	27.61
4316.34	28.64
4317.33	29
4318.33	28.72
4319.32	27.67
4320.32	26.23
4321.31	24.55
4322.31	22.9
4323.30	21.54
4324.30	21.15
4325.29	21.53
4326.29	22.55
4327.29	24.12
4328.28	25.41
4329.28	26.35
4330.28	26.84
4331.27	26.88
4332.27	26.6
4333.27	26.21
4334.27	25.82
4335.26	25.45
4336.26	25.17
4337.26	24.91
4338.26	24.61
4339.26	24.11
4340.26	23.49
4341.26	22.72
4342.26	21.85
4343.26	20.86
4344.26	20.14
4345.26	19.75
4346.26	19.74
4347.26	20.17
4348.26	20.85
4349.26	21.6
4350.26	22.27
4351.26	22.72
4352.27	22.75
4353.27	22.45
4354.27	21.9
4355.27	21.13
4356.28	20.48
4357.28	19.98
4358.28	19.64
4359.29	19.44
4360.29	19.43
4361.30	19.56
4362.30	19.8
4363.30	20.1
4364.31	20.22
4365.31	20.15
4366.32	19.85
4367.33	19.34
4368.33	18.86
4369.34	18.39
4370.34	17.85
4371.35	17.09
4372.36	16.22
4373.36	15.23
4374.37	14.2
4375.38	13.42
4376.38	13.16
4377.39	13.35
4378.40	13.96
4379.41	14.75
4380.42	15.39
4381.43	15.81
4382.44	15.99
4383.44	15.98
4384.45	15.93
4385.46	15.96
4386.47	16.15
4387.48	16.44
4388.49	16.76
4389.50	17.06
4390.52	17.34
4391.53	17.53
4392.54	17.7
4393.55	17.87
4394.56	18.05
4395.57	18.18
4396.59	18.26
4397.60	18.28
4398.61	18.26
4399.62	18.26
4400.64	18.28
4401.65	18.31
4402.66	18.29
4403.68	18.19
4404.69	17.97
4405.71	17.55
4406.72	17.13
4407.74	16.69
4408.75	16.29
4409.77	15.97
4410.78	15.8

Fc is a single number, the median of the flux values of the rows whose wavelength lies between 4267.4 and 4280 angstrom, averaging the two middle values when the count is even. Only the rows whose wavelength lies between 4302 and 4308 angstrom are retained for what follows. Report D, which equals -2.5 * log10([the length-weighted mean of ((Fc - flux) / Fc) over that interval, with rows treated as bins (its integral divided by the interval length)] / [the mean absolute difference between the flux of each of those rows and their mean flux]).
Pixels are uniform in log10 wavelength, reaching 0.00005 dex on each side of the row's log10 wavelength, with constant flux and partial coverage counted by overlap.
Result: 1.56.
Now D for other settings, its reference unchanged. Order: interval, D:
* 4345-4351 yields 0.73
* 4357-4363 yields -1.12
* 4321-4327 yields 0.98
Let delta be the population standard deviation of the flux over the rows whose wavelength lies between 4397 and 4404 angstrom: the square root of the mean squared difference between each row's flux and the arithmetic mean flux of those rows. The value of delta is 0.0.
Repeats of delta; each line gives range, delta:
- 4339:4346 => 1.6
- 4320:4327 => 1.7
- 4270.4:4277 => 1.1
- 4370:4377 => 1.7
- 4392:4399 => 0.2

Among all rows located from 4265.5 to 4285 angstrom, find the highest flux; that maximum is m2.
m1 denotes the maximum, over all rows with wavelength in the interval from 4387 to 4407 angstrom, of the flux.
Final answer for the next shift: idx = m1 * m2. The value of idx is 792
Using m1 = 18.31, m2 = 43.25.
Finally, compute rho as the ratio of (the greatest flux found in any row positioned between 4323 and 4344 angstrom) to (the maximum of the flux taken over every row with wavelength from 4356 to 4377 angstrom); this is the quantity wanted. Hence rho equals 1.31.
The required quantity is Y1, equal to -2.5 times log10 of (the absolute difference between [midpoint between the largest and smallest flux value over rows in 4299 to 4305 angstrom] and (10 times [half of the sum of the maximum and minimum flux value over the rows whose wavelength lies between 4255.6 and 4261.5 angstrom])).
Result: -6.7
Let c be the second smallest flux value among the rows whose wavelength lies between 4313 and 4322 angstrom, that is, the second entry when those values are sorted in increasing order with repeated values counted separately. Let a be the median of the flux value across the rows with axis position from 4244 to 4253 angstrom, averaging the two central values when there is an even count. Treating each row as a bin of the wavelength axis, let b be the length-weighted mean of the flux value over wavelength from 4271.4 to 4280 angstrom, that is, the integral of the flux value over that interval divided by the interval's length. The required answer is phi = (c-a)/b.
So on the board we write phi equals -1.2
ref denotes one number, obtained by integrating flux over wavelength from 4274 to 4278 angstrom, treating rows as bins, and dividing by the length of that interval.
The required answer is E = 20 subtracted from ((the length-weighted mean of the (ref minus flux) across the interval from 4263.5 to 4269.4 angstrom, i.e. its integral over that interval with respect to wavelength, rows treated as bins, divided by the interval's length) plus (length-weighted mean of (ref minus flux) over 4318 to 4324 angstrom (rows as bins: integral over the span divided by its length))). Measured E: -17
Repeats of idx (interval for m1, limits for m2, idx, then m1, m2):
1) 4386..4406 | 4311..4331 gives 531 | 18.31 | 29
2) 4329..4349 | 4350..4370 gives 612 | 26.88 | 22.75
